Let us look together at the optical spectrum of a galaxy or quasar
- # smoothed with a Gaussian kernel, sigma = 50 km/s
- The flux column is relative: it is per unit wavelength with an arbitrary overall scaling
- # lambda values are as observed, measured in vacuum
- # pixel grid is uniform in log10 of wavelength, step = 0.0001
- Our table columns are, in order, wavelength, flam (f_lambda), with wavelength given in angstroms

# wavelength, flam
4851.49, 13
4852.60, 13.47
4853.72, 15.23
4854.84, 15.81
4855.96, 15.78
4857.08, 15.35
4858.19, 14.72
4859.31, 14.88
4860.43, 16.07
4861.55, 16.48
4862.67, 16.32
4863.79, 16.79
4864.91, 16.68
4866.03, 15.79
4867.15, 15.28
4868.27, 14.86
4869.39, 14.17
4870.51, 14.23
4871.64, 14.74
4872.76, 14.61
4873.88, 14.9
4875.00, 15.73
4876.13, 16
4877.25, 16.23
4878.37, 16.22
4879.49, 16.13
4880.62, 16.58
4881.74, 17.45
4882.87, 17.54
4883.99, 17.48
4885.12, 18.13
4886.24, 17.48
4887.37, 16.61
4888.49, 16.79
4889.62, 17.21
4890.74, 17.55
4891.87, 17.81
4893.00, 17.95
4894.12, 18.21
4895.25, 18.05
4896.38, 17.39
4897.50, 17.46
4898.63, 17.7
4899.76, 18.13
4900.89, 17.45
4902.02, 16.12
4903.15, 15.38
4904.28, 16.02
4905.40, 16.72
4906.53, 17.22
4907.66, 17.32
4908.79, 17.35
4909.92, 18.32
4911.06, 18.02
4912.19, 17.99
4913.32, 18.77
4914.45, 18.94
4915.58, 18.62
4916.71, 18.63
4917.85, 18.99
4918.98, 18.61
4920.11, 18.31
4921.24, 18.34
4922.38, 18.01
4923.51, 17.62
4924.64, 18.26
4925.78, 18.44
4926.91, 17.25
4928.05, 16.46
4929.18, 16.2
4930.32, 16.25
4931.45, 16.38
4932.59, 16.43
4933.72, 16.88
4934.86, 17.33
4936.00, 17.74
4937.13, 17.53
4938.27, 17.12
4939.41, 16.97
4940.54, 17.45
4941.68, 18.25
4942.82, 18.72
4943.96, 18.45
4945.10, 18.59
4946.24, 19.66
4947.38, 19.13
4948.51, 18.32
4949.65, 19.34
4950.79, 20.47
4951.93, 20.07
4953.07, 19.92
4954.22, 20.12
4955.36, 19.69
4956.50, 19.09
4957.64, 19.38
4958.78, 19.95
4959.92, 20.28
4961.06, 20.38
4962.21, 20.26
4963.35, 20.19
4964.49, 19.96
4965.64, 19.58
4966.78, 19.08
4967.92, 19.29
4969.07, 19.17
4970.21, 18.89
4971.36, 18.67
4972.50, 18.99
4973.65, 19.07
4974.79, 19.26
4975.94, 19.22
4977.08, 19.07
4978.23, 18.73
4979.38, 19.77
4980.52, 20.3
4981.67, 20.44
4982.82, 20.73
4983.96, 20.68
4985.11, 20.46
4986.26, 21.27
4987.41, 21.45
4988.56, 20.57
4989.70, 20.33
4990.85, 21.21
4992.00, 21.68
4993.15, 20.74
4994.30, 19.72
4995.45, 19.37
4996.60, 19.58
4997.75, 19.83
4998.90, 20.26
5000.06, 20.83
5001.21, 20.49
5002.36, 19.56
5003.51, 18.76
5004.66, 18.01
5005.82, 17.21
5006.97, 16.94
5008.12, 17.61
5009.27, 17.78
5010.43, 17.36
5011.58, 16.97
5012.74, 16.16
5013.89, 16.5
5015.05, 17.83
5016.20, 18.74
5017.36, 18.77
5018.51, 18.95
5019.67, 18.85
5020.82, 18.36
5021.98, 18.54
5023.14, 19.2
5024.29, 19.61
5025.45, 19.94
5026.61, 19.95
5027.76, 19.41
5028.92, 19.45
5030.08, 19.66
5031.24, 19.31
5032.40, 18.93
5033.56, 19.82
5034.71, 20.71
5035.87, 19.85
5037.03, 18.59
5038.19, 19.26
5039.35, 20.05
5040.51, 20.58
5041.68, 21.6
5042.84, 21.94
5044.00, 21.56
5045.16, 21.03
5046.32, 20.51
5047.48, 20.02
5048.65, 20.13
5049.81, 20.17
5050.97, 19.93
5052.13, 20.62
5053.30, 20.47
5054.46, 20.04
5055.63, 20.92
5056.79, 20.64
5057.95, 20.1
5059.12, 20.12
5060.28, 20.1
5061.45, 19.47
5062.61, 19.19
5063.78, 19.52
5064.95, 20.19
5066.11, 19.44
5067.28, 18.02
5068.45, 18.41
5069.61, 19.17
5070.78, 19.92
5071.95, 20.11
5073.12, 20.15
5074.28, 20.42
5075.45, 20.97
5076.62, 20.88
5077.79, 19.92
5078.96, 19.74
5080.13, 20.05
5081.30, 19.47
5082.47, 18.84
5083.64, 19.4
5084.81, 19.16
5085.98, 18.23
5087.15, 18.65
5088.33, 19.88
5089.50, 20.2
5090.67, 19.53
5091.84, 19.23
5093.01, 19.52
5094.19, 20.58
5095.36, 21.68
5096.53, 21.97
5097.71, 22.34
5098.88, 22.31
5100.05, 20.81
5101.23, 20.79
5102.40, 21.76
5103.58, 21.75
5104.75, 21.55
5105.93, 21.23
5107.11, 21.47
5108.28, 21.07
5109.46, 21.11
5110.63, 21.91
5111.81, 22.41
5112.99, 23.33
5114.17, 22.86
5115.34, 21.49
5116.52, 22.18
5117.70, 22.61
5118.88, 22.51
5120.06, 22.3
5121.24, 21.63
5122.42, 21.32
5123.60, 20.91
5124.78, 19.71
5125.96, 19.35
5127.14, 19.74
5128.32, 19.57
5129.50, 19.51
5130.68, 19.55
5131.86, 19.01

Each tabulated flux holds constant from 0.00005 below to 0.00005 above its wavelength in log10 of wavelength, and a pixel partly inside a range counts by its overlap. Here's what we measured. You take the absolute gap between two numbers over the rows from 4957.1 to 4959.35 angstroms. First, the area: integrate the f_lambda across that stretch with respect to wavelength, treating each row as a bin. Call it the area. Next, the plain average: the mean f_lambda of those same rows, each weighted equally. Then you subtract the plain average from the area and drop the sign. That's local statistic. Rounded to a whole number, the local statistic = 25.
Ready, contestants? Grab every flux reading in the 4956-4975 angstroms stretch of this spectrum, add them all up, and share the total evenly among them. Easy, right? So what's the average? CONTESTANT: 19.5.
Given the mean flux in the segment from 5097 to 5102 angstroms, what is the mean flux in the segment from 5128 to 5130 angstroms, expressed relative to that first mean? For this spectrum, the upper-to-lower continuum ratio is 0.91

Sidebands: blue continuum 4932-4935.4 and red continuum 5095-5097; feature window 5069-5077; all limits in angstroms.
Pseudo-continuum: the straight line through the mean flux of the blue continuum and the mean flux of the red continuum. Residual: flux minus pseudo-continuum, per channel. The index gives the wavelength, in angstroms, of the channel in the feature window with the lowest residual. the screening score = 5069.61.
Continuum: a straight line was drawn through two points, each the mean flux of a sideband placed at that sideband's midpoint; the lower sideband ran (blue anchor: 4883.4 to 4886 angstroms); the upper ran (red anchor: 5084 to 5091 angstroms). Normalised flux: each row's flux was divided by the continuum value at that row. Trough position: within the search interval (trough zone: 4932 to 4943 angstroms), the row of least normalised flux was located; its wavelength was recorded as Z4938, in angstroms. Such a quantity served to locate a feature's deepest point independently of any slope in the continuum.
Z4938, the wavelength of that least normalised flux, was 4932.59 angstroms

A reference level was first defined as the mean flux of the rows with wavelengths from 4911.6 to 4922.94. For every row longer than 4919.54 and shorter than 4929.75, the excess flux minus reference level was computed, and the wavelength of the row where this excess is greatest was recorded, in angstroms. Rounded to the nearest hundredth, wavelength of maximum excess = 4925.78 angstroms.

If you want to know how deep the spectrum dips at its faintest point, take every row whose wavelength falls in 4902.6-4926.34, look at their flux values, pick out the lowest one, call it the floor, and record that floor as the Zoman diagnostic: 15.38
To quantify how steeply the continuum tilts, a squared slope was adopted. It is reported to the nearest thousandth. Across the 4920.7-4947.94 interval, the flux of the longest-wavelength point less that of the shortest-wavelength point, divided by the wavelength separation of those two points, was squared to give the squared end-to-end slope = 0.001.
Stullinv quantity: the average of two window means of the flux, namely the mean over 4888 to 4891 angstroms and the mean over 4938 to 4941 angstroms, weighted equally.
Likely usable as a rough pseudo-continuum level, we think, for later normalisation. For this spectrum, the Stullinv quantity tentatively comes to 17.2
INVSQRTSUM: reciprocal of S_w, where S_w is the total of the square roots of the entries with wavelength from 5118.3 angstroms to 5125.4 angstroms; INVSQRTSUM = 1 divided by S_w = 0.0360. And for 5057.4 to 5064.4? 0.0375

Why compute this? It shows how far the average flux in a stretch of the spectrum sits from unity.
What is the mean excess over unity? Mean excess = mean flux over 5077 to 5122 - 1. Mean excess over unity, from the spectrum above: 19.9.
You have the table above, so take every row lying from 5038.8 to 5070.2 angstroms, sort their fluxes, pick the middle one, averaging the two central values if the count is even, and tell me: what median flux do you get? 20.1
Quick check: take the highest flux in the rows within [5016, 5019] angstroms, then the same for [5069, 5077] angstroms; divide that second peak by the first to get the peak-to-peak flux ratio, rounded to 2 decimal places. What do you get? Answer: 1.11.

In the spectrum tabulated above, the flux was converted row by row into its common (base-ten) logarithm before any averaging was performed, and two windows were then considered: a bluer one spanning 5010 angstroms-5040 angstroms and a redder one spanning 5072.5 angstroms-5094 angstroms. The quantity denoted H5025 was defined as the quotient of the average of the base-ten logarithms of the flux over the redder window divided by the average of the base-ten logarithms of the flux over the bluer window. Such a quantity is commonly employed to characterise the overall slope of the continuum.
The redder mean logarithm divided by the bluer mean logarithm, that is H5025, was 1.01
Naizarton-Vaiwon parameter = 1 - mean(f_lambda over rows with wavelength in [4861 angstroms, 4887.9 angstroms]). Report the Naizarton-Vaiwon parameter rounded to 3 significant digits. -15.1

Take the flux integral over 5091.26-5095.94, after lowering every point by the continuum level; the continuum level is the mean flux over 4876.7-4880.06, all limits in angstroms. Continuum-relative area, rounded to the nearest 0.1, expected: 19.0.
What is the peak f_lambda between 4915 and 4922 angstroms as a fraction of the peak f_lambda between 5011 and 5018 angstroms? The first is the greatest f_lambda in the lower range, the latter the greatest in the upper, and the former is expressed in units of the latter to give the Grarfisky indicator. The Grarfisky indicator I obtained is 1.01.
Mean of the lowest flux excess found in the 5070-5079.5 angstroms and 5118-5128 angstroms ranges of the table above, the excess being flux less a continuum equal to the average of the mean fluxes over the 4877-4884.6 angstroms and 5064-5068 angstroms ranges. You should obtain 1.5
